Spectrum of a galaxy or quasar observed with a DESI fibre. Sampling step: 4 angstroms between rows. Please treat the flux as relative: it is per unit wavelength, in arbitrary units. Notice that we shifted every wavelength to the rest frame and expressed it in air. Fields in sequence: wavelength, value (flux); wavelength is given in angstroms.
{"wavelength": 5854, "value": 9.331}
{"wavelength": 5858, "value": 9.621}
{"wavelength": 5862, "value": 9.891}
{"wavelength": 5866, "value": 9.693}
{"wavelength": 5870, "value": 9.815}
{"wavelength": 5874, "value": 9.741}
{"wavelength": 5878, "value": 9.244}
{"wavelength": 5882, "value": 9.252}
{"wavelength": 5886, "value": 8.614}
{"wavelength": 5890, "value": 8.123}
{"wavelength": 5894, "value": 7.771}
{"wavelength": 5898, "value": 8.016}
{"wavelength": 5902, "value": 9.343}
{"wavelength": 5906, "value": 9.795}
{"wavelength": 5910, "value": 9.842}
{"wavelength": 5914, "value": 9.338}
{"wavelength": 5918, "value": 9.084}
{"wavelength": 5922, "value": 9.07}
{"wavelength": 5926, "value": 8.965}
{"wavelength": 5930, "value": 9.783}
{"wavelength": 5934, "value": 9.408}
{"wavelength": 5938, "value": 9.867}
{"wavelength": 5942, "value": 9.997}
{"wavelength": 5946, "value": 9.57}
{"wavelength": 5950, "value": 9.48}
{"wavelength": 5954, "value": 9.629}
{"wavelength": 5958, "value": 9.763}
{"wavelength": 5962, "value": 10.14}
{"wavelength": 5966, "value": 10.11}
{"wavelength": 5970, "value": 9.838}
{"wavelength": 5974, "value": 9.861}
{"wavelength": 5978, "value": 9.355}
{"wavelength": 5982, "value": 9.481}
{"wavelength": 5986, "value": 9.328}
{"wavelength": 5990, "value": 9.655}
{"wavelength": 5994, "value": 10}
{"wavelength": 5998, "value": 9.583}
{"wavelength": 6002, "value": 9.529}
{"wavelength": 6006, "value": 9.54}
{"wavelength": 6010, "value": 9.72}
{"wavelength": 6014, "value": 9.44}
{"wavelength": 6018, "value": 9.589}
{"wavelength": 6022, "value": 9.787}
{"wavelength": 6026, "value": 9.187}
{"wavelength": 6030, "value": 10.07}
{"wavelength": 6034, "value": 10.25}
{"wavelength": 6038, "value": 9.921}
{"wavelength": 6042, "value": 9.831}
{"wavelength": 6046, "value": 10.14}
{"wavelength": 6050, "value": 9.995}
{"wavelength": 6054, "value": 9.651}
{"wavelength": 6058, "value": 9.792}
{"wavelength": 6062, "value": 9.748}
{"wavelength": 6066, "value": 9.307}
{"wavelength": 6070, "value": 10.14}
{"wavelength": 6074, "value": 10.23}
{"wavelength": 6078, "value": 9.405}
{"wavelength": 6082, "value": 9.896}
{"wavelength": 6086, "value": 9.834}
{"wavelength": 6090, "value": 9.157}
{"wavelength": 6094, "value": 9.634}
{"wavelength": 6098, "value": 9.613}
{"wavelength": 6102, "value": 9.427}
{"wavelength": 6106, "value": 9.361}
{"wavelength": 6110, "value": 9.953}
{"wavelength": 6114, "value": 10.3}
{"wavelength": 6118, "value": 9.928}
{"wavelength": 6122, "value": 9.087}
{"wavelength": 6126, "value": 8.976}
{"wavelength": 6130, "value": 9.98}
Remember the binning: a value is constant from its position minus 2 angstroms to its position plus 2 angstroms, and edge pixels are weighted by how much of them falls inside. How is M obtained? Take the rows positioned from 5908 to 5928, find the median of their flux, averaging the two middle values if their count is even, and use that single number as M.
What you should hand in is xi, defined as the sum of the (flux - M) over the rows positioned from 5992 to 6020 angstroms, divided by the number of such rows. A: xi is 0.5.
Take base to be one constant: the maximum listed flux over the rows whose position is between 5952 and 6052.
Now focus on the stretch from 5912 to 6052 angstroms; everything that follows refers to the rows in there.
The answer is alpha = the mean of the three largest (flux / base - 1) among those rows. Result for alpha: -0.007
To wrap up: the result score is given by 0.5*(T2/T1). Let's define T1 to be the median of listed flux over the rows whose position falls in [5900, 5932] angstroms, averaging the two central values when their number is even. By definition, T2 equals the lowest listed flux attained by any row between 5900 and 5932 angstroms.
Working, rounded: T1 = 9.3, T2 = 8.965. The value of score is 0.480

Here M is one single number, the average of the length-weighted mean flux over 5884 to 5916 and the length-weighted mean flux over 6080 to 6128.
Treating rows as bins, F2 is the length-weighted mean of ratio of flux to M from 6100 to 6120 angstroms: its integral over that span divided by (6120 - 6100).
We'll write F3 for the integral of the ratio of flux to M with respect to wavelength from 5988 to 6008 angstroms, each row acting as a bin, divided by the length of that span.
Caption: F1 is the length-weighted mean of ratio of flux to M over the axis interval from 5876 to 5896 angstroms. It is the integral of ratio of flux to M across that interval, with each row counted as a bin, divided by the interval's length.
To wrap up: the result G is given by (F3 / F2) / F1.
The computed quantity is 1.06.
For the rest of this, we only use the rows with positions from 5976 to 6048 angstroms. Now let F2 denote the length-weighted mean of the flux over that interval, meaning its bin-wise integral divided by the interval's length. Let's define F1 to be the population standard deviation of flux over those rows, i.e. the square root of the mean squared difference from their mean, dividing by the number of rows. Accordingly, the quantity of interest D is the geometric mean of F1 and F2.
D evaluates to 1.68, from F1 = 0.29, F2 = 9.69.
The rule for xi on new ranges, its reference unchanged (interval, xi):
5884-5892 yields -0.7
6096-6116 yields 0.6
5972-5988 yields 0.4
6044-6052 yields 1.0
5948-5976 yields 0.7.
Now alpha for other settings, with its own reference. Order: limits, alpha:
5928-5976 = -0.016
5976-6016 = -0.045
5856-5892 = -0.042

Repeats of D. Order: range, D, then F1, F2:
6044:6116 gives 1.79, 0.33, 9.75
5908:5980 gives 1.82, 0.35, 9.62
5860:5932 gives 2.44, 0.65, 9.19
